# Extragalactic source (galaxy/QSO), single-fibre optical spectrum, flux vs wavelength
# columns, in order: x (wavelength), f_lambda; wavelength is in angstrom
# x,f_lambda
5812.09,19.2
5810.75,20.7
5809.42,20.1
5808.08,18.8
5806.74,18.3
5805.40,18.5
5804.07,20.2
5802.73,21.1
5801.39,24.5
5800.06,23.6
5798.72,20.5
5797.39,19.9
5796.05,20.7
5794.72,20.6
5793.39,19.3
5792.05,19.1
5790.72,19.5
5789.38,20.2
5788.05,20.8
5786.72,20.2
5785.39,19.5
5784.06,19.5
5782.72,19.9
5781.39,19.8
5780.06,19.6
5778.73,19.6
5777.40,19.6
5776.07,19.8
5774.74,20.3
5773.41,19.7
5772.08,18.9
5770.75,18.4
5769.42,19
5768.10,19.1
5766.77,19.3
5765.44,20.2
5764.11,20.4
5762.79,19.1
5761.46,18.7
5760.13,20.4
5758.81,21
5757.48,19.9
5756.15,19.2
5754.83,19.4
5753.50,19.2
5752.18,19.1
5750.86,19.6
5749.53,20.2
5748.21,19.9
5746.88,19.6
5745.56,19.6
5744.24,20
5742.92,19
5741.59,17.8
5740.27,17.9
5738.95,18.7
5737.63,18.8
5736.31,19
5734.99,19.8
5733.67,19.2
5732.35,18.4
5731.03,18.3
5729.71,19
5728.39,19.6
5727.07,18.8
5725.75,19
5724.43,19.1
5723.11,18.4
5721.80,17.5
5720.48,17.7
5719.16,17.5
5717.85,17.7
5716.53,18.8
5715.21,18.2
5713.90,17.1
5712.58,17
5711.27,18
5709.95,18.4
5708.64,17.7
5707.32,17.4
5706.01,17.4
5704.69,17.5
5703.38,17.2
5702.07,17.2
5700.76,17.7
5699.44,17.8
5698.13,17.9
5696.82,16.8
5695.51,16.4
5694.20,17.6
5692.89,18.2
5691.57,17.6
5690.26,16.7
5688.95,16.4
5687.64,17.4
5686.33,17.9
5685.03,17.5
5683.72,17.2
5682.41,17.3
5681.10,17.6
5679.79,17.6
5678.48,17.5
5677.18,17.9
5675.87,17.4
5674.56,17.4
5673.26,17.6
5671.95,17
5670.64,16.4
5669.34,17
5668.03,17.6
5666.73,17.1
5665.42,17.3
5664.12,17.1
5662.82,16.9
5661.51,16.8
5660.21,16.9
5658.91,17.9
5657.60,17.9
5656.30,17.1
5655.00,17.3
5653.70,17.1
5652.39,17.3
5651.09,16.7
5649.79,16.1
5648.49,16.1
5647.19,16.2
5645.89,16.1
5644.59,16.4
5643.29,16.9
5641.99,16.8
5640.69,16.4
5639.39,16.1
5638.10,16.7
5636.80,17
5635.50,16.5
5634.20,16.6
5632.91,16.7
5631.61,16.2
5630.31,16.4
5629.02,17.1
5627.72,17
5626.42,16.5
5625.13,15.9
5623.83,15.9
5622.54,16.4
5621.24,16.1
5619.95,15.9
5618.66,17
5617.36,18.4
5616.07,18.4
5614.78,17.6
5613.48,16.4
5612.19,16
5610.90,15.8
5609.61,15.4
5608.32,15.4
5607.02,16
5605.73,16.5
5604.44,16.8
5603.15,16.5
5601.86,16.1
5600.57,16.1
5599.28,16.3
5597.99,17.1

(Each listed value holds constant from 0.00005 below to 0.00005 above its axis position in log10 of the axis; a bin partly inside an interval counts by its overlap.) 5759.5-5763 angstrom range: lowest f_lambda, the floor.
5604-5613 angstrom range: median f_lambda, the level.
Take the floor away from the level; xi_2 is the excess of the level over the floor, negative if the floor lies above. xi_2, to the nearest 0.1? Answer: -2.7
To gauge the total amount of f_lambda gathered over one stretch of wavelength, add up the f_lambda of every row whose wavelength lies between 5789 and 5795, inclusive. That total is 99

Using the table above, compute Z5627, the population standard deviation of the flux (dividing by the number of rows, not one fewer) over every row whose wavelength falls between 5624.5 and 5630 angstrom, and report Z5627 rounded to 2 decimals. 0.48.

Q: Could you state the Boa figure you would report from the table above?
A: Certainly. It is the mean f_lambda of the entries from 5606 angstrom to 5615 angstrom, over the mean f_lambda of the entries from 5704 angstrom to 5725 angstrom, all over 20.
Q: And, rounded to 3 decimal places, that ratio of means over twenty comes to 0.045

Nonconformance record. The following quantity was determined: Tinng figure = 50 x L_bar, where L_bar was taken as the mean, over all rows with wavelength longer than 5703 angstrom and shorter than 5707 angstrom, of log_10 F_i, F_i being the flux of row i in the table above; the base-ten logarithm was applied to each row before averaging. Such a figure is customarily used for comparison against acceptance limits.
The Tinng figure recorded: 62.0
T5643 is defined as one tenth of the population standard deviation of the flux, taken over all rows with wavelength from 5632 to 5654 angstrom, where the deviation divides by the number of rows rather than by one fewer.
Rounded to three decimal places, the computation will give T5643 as 0.037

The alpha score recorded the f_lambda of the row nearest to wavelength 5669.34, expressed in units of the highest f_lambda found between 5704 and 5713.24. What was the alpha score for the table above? 0.92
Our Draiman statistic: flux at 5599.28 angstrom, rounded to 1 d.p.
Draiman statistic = 16.3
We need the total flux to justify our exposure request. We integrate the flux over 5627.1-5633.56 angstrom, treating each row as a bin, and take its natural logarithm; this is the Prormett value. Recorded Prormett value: 4.68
